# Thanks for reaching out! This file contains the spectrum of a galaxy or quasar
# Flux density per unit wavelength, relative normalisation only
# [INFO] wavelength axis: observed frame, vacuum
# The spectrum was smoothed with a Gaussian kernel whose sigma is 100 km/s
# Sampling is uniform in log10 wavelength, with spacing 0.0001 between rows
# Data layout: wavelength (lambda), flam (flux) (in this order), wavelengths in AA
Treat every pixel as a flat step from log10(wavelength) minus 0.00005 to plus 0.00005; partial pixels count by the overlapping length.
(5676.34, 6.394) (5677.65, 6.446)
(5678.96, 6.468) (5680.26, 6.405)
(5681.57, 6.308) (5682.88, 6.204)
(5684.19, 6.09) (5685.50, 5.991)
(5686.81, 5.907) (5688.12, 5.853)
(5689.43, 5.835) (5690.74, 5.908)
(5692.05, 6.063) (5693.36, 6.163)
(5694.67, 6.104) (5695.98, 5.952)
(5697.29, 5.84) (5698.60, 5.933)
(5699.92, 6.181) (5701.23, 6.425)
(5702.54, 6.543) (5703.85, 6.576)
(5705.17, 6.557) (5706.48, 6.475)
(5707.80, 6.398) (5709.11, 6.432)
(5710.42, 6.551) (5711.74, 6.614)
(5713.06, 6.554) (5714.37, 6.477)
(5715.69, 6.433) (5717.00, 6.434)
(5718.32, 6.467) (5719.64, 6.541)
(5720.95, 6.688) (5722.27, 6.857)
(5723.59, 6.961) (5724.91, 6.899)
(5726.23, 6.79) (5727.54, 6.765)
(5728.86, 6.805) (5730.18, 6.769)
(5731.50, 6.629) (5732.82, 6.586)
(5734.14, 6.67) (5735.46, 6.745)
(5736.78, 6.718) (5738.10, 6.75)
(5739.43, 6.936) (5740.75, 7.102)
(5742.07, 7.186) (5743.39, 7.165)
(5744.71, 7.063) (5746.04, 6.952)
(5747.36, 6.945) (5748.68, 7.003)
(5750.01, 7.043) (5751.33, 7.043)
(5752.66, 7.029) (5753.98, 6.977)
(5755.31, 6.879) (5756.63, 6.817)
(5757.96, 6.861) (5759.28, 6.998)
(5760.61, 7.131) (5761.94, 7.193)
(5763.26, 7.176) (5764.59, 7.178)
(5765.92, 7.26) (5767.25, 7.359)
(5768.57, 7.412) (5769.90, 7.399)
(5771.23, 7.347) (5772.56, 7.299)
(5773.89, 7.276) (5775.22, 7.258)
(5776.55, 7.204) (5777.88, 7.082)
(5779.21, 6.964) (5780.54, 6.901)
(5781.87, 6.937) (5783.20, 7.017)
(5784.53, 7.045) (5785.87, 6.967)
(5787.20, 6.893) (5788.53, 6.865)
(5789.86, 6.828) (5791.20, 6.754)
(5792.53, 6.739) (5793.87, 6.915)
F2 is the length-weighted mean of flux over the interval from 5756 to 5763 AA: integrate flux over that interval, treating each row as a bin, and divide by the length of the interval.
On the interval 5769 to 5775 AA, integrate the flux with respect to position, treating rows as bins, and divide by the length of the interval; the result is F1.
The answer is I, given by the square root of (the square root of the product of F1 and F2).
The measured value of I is 2.68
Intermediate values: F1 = 7.32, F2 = 7.0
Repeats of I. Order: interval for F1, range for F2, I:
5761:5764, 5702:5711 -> 2.61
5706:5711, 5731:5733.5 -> 2.56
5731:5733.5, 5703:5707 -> 2.56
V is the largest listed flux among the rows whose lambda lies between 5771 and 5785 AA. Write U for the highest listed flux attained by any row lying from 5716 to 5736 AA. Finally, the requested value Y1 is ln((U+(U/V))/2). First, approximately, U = 6.961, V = 7.347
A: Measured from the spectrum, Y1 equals 1.37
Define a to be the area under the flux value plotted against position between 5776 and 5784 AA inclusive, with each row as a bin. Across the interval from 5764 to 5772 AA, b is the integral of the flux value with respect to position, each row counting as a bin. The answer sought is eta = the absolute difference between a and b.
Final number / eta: 2.4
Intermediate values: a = 56.2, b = 58.6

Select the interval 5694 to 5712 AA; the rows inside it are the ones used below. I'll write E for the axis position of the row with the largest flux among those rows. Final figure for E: 5711.74 AA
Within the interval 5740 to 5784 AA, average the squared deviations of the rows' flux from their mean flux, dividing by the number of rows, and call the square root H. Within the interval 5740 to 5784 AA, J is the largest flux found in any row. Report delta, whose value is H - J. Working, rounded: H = 0.16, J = 7.412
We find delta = -7.25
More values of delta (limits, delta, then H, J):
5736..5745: -7.01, 0.18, 7.186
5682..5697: -6.08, 0.12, 6.204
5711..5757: -6.98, 0.21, 7.186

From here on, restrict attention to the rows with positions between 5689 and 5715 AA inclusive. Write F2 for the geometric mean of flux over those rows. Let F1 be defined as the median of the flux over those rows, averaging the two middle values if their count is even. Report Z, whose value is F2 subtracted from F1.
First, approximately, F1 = 6.4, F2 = 6.3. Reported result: 0.138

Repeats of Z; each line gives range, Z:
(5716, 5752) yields -0.026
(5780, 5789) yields -0.009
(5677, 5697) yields -0.020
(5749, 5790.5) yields -0.040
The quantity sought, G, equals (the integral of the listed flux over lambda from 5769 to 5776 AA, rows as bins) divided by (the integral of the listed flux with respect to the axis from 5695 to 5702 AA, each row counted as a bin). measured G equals 1.20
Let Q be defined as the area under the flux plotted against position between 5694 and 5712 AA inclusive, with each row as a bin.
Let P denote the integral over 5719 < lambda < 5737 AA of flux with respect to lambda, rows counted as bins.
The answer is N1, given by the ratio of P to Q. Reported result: 1.07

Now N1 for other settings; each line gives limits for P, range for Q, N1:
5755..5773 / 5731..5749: 1.04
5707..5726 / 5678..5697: 1.08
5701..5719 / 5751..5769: 0.92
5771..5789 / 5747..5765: 1.01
